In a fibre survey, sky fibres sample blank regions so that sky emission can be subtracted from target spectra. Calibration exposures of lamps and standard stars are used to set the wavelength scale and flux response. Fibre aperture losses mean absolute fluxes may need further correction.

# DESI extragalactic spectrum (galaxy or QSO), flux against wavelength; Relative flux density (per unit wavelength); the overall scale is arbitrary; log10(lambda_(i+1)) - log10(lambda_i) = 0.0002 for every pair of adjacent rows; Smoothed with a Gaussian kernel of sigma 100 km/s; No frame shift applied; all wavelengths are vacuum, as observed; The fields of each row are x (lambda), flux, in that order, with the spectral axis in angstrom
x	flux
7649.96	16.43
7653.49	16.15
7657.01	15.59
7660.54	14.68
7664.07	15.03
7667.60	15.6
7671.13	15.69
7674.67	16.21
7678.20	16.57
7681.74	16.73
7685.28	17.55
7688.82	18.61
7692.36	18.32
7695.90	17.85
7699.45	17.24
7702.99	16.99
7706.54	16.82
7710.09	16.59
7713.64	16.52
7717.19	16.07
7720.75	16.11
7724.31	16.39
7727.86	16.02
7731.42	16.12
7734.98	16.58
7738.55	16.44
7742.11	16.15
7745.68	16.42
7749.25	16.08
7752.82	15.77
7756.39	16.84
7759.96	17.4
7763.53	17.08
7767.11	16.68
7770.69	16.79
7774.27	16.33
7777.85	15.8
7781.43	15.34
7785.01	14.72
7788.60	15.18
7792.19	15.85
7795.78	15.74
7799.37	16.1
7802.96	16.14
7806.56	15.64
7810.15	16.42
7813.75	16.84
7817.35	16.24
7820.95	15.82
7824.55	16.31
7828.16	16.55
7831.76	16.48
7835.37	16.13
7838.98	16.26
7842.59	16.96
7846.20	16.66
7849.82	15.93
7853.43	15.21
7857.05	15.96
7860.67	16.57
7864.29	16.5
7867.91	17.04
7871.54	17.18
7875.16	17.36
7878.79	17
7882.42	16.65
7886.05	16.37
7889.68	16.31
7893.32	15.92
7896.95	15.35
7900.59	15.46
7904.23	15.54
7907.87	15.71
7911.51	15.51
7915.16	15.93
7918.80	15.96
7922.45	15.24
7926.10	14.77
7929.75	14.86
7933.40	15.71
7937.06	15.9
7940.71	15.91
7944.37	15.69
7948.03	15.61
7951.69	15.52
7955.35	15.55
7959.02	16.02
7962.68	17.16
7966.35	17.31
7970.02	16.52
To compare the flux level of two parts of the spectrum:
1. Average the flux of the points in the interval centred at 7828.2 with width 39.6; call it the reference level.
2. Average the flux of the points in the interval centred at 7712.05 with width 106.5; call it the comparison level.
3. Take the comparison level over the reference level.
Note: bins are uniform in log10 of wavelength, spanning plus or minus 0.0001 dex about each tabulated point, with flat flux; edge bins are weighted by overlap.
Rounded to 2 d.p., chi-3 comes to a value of 1.01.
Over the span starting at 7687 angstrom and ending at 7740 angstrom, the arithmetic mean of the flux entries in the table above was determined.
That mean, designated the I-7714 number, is 16.8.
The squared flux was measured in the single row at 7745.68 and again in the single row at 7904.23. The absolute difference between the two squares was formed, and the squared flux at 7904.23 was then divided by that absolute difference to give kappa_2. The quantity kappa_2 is 8.6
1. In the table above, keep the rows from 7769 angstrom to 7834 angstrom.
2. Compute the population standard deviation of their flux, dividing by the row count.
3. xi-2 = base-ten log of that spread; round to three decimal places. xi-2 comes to -0.263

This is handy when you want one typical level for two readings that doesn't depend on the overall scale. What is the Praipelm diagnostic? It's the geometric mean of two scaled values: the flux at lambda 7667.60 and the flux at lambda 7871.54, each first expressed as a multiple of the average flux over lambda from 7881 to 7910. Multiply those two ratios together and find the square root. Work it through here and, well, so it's 1.03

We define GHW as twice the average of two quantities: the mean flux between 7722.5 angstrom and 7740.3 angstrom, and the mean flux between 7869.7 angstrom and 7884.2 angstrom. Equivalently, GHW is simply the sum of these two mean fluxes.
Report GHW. 33.4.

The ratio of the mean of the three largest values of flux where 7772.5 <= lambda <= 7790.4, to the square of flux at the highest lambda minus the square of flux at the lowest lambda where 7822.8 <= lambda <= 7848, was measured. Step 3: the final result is 1.4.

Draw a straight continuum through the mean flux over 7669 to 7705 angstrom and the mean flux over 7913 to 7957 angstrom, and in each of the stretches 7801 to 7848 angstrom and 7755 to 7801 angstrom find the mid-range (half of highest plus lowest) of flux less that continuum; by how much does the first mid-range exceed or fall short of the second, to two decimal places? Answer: 0.58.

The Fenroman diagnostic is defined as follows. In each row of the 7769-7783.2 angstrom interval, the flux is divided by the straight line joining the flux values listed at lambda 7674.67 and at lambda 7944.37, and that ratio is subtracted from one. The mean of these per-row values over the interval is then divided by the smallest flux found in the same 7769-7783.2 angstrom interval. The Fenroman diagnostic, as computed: -0.0002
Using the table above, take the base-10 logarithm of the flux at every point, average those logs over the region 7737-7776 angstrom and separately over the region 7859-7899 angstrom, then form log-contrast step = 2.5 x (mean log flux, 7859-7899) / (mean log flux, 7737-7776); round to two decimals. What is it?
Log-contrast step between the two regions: 2.50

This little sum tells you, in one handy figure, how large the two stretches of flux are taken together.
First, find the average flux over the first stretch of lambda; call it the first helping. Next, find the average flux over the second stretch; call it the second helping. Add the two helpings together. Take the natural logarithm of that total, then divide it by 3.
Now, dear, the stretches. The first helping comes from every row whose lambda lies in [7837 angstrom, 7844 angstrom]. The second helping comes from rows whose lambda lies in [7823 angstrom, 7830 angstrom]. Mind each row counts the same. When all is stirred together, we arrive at 1.17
